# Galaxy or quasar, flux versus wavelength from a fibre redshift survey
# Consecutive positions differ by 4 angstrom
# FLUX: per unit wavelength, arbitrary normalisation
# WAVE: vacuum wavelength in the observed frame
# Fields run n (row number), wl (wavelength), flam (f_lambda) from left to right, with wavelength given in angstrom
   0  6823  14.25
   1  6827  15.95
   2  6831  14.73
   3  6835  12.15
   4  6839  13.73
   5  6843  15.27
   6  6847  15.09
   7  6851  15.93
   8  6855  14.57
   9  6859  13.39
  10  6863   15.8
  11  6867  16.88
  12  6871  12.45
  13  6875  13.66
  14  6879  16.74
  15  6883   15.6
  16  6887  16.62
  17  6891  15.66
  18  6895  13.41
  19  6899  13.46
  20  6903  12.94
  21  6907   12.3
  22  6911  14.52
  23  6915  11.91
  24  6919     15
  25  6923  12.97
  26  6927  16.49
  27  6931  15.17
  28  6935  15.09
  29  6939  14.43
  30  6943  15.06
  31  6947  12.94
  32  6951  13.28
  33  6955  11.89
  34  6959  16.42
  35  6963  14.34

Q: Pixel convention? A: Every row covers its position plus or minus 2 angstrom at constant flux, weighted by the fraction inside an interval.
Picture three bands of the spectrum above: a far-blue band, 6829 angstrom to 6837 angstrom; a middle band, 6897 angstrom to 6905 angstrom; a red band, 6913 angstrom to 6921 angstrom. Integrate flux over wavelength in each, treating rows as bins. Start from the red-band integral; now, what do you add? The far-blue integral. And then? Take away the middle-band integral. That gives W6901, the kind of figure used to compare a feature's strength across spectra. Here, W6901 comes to 110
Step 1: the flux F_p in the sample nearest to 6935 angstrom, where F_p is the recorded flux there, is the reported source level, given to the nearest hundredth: 15.09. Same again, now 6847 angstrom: 15.09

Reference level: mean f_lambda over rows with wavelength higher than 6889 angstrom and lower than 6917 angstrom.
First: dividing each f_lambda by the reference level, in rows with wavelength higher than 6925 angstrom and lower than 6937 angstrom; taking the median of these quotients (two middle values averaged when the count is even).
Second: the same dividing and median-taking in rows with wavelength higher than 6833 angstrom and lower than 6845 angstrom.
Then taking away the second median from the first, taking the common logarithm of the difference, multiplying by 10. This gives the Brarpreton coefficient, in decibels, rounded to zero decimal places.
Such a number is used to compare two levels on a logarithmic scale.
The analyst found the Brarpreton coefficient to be -10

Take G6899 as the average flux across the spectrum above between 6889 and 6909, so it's 13.6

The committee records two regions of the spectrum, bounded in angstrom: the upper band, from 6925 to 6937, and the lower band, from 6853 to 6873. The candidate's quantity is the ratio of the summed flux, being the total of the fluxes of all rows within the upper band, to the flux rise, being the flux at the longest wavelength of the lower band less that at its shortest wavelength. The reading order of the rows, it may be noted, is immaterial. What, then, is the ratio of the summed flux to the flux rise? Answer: -22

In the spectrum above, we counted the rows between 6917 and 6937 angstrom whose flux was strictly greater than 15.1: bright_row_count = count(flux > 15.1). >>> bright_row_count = 2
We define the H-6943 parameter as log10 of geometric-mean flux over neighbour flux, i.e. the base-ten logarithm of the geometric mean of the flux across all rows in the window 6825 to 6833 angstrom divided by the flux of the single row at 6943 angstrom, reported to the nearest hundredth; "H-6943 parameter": 0.01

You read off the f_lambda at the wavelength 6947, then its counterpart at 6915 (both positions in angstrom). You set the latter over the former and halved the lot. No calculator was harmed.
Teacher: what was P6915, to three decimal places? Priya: 0.460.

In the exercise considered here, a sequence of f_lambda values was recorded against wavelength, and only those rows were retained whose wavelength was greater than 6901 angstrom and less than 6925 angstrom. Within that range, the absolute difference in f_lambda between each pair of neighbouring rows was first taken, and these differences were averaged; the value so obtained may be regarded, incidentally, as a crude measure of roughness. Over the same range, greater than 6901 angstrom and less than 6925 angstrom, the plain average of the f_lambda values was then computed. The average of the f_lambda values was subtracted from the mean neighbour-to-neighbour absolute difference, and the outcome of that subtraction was -11.2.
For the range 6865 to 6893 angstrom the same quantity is -13.4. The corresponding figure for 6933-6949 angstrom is -13.2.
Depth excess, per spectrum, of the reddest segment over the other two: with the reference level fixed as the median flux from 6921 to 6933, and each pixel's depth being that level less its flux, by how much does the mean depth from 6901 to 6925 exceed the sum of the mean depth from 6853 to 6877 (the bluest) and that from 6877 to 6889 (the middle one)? 2.3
